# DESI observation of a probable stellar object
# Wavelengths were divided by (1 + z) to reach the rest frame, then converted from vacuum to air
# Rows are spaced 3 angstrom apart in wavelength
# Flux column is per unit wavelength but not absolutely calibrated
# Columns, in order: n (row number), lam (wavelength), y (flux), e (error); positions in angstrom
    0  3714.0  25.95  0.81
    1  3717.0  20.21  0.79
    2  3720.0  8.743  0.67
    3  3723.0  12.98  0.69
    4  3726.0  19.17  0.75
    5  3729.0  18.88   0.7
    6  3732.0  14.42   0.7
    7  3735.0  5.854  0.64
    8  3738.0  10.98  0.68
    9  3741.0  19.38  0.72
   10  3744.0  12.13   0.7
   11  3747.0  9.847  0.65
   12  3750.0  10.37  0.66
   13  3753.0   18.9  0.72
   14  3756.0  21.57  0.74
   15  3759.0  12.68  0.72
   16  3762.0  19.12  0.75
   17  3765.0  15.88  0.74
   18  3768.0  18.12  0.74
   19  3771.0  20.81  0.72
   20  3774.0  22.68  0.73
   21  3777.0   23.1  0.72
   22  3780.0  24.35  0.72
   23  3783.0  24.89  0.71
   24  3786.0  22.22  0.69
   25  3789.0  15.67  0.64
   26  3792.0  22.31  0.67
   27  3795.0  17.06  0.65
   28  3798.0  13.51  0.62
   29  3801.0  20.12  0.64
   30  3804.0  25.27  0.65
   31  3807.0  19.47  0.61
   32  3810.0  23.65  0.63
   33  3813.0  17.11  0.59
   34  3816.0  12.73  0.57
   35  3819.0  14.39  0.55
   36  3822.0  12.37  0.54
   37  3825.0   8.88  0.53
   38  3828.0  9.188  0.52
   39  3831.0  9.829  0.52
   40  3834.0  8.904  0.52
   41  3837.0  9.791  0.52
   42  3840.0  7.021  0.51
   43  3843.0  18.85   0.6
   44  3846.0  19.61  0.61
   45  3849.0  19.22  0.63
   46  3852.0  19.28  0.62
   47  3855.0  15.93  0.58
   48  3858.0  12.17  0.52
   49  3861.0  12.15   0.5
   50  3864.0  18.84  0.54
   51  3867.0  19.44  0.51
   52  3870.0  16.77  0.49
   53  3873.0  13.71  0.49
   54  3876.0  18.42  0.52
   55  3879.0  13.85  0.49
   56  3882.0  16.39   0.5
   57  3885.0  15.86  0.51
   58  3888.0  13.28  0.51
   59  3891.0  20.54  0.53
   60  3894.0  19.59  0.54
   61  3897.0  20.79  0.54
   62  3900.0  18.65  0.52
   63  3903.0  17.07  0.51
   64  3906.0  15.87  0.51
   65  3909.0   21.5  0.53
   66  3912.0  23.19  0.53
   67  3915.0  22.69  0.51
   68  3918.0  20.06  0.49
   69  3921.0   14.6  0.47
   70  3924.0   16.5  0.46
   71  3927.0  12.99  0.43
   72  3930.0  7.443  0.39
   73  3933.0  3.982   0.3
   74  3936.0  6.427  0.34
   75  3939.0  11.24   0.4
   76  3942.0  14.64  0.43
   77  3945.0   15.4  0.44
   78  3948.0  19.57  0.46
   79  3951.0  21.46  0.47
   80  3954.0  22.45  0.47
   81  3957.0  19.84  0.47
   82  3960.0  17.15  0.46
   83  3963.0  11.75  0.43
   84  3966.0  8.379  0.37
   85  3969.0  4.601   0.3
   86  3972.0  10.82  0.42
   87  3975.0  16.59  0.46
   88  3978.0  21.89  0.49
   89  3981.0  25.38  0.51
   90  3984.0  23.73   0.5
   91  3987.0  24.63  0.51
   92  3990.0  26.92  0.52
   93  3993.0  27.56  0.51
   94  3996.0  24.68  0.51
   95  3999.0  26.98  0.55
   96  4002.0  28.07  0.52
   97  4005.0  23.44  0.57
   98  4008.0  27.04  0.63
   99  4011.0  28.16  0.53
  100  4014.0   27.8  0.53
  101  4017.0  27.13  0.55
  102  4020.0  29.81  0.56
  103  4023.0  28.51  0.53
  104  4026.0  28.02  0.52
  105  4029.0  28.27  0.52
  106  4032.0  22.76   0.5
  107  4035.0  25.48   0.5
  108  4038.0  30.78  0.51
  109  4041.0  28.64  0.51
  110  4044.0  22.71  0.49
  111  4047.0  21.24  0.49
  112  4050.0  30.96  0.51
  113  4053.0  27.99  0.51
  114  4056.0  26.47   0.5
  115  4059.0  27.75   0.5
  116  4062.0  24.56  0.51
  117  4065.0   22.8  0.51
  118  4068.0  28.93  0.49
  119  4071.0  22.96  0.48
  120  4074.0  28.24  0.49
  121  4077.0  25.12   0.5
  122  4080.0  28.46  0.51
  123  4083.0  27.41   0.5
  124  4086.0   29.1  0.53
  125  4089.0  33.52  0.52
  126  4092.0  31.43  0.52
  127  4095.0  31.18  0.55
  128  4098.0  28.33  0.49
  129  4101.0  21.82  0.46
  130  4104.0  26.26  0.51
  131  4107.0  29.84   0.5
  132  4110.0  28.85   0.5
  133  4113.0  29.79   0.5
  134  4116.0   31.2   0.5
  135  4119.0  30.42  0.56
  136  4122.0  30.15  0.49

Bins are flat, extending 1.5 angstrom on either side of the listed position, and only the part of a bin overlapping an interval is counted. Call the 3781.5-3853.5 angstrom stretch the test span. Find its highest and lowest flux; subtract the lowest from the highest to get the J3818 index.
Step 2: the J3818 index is 18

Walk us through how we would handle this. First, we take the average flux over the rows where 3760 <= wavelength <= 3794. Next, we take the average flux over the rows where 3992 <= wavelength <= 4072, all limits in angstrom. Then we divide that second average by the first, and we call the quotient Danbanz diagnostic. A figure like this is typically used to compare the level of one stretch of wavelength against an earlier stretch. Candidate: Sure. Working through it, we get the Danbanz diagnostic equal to 1.3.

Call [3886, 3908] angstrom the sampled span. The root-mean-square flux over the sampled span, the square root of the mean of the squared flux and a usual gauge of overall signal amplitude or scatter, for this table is 18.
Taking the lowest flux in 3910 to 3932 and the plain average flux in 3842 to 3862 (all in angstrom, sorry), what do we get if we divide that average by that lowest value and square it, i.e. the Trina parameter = 5.1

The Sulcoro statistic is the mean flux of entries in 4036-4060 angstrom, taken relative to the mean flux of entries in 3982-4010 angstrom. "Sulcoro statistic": 1.0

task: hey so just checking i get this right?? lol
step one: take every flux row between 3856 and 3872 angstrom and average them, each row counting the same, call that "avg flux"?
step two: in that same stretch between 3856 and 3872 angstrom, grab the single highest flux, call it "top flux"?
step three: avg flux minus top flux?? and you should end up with -3.6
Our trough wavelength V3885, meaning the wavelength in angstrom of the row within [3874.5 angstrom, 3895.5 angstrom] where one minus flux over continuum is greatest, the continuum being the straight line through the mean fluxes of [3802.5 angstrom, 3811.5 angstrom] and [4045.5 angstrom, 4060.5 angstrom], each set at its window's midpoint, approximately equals 3888.0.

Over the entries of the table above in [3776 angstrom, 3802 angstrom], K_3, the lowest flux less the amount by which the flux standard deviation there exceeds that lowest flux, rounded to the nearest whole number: 23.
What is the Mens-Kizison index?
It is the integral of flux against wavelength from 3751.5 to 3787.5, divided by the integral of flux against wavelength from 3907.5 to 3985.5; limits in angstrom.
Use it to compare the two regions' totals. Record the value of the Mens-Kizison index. 0.6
